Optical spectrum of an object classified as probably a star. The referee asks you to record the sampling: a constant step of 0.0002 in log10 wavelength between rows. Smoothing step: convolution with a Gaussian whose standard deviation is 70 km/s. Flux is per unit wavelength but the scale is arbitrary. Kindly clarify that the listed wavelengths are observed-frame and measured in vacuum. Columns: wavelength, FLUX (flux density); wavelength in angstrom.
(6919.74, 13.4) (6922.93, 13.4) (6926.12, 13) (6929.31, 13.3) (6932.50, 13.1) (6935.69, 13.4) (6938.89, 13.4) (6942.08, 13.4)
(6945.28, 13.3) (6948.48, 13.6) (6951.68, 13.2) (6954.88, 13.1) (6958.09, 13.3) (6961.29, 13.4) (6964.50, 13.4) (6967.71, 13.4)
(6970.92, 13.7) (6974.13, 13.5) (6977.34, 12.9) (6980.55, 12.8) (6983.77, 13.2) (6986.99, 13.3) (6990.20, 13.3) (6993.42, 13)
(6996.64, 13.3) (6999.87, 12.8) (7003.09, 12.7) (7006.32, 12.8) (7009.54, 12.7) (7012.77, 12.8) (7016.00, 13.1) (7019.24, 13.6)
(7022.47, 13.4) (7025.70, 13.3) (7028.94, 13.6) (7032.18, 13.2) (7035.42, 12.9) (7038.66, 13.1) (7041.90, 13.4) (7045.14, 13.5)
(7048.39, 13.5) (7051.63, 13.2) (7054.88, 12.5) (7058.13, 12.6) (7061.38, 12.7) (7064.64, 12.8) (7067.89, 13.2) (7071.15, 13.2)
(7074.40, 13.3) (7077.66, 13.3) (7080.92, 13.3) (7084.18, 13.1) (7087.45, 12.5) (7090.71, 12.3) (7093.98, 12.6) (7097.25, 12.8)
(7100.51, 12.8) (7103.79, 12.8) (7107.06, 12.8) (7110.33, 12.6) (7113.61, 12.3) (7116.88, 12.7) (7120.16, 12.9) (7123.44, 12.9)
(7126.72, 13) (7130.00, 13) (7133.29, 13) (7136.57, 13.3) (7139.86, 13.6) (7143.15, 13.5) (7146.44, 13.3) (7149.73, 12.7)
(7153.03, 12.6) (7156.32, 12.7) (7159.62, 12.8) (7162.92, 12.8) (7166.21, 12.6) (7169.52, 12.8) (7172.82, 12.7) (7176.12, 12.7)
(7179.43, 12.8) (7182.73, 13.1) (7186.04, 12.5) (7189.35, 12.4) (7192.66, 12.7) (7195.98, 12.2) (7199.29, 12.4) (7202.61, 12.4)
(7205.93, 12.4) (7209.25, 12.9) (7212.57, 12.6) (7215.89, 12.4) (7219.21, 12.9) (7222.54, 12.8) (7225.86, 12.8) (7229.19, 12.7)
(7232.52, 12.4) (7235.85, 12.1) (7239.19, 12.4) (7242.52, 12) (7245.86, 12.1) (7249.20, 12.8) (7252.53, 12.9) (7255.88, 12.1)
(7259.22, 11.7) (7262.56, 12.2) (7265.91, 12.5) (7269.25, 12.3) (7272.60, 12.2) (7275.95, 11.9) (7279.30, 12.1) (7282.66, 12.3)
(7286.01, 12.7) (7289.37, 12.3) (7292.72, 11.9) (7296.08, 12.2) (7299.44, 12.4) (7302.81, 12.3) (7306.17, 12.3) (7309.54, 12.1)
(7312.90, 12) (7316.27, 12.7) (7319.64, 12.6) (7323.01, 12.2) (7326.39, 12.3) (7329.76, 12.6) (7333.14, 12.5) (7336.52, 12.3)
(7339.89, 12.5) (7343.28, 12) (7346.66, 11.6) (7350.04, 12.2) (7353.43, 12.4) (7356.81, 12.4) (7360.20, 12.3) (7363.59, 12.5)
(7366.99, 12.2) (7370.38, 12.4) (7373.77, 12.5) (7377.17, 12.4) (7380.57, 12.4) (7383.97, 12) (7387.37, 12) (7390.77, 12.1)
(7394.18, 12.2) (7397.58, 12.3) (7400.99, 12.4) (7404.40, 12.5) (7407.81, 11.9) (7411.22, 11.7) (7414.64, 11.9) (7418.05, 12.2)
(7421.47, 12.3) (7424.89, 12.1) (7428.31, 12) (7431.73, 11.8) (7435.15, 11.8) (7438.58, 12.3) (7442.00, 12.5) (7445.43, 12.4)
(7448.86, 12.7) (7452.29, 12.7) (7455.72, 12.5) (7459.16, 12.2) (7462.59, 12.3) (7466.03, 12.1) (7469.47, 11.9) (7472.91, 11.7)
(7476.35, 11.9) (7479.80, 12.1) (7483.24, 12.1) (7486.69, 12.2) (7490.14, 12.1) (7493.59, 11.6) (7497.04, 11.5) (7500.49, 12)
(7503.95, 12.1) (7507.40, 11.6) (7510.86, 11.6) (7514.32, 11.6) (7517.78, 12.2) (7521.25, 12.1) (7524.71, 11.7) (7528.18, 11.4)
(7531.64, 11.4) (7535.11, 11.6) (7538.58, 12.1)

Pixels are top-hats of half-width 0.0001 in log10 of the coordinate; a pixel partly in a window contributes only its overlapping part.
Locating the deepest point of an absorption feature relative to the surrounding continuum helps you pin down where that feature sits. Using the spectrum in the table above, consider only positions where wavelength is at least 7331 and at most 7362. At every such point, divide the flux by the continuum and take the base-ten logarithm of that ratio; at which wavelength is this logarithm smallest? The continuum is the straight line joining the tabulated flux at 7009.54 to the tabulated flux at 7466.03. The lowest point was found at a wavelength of 7346.66 angstrom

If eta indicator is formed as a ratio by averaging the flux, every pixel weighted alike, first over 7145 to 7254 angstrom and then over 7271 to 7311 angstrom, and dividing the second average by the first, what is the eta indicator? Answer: 0.969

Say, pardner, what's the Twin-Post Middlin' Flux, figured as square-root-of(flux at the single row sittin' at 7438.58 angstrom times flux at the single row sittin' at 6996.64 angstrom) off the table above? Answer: 12.8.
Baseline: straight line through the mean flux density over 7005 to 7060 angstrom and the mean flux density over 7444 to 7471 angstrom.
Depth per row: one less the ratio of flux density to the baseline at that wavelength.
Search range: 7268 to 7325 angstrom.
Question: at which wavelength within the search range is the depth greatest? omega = 7275.95 angstrom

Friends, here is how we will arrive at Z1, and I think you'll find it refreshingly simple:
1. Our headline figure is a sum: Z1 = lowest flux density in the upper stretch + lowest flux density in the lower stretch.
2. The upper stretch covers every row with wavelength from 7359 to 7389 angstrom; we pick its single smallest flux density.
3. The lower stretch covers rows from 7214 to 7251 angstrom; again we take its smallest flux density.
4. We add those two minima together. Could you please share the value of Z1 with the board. 24.00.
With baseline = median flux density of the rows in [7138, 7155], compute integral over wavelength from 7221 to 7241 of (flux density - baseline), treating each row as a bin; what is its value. -15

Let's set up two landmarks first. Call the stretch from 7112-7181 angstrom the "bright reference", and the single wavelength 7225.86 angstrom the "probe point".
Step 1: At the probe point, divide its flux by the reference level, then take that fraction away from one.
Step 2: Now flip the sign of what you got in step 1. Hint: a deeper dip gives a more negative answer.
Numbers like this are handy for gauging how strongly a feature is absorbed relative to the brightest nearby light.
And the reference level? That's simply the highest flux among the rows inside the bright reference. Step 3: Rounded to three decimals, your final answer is -0.059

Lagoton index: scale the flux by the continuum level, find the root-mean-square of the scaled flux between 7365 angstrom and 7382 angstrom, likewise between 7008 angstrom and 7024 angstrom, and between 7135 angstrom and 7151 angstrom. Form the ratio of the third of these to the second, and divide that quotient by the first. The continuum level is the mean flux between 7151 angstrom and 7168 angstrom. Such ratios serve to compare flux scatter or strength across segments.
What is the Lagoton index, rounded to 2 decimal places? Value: 1.04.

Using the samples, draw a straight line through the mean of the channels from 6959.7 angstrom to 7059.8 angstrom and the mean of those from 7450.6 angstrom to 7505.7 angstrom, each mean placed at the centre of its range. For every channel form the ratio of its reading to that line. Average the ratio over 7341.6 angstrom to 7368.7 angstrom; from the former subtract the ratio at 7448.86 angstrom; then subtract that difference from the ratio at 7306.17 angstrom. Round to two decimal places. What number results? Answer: 1.05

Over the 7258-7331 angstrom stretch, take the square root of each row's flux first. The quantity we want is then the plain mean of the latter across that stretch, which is 3.50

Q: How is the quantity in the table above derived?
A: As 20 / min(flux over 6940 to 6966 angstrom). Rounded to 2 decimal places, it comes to 1.53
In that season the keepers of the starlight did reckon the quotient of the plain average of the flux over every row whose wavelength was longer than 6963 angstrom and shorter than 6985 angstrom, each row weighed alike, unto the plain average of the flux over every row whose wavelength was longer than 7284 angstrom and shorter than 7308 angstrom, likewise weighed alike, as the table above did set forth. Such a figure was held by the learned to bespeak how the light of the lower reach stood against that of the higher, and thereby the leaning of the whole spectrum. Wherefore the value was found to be 1.08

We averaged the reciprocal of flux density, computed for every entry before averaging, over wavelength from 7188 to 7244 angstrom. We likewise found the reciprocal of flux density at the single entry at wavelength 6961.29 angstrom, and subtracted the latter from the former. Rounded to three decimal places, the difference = 0.005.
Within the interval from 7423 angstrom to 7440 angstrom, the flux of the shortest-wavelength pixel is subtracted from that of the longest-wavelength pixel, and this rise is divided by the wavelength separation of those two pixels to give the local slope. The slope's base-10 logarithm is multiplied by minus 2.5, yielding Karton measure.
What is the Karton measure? 4.6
